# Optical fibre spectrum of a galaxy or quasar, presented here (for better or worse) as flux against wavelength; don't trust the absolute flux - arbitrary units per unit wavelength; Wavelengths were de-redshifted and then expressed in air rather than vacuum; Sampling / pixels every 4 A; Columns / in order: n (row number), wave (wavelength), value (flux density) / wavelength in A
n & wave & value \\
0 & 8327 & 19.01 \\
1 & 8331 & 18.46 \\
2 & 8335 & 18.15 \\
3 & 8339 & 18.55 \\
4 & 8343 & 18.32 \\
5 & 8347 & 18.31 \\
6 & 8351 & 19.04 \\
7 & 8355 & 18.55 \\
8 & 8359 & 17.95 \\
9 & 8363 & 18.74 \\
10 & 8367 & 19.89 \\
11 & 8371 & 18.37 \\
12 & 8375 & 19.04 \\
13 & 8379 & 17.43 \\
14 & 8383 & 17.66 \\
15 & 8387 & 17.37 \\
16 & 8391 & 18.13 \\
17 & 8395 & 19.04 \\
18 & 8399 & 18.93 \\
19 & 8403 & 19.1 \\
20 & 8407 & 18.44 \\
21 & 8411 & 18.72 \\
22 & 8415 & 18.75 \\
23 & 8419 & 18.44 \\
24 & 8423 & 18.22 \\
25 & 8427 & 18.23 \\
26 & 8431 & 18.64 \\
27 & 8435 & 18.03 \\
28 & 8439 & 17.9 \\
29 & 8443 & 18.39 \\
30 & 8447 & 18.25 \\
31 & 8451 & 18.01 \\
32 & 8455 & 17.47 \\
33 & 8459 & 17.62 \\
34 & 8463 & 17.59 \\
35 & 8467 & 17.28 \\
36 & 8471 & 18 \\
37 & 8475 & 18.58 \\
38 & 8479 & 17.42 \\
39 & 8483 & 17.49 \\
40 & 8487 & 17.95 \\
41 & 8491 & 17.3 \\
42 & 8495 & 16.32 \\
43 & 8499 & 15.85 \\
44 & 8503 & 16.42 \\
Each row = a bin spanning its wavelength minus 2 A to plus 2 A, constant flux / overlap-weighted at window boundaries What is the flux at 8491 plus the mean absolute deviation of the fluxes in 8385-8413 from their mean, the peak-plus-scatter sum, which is 17.8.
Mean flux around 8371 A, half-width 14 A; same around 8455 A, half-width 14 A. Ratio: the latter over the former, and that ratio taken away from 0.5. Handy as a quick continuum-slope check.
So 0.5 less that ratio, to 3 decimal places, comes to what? -0.465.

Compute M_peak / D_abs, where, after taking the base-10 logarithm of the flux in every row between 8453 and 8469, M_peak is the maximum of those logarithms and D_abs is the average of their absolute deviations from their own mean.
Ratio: 436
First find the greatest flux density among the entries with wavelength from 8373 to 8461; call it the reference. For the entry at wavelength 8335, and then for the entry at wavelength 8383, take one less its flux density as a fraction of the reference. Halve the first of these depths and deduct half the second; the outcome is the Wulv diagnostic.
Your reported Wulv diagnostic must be -0.013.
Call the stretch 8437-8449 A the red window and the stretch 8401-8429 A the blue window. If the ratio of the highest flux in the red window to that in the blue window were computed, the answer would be 0.96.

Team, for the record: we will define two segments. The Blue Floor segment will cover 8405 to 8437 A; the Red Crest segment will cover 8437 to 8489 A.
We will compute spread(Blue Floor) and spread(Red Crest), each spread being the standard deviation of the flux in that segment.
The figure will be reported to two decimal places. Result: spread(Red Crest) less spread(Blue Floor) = 0.14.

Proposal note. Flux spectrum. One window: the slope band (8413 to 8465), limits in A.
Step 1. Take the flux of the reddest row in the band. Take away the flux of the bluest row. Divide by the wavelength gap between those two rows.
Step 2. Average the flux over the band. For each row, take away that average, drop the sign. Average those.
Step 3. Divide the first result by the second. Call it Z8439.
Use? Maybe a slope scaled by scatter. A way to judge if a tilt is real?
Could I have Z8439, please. -0.075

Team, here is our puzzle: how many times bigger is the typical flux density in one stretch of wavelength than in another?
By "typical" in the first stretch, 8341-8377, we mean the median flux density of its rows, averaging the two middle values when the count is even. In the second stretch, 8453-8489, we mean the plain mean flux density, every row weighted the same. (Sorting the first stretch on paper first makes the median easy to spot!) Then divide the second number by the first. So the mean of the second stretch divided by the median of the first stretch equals 0.95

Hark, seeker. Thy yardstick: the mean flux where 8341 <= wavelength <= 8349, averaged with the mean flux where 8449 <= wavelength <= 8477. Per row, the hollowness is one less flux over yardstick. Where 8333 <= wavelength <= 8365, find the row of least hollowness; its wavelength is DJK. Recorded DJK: 8351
